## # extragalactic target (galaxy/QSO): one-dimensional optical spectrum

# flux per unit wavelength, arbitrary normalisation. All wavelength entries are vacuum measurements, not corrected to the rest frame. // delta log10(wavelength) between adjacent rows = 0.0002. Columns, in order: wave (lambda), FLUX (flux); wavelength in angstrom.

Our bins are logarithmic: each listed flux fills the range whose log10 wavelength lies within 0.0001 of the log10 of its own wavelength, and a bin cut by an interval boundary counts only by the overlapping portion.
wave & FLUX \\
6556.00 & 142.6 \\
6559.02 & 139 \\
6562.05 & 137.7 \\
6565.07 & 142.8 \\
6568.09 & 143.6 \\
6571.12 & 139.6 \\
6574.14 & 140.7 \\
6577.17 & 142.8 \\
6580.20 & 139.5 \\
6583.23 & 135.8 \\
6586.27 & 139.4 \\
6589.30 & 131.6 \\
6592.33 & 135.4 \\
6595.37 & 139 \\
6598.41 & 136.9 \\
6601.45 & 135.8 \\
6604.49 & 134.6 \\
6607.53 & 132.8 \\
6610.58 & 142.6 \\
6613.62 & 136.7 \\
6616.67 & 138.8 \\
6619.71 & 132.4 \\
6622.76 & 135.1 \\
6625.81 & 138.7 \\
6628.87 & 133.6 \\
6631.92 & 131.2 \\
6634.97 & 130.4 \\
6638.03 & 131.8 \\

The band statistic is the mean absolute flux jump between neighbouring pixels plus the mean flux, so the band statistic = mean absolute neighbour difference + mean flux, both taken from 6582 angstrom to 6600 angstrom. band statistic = 141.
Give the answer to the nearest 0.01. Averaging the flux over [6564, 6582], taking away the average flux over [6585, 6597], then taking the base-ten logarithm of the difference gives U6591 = 0.71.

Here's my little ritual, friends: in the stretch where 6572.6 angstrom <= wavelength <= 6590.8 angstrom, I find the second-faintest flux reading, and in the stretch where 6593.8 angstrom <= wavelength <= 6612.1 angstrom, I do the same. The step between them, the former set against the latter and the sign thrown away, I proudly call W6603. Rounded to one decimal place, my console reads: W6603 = 1.2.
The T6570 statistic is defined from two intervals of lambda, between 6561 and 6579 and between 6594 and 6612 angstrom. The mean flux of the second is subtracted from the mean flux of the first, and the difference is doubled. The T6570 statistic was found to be 9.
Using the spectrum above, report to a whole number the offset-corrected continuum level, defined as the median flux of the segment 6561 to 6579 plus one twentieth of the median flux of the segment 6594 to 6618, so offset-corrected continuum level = 149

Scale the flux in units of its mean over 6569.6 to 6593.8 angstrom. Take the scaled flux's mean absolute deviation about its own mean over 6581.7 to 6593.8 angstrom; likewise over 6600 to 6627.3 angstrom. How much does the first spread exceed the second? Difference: -0.0032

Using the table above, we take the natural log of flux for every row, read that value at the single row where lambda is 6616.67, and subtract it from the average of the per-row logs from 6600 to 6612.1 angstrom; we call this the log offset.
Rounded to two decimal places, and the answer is -0.02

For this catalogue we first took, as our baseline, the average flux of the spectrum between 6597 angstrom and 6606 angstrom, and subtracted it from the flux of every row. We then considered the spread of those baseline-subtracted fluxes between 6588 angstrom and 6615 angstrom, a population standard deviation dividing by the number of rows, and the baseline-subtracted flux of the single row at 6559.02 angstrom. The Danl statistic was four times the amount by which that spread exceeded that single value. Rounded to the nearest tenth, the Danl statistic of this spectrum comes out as -0.6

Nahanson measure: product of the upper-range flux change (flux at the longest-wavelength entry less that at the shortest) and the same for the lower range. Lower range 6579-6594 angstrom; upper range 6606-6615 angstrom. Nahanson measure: -16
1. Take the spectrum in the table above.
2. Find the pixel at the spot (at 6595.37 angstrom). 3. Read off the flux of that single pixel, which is 139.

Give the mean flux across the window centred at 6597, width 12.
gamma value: 137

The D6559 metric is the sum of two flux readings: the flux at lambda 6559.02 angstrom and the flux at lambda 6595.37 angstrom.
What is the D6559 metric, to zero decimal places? 278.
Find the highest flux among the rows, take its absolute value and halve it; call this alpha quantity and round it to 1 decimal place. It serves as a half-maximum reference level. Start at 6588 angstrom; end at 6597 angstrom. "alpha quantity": 69.5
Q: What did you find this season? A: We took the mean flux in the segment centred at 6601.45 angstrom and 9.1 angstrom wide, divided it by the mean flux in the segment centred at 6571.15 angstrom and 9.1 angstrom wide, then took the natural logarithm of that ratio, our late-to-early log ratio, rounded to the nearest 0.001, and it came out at -0.040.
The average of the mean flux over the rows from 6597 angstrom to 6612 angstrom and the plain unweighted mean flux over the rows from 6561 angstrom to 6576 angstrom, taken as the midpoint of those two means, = 139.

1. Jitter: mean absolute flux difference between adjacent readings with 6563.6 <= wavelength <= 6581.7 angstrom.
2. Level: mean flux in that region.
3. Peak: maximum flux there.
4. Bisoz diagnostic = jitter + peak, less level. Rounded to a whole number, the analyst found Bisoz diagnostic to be 4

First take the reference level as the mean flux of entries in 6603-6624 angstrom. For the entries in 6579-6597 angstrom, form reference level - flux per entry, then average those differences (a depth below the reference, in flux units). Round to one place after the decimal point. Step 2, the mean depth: -0.6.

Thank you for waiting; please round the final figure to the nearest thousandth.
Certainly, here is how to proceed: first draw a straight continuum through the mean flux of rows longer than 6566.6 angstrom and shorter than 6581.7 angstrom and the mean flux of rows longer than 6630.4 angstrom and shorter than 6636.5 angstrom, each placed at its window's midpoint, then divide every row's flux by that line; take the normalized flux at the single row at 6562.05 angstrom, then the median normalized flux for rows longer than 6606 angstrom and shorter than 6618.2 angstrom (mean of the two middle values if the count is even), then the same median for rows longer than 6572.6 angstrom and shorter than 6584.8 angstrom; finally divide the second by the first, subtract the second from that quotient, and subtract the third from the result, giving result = -0.953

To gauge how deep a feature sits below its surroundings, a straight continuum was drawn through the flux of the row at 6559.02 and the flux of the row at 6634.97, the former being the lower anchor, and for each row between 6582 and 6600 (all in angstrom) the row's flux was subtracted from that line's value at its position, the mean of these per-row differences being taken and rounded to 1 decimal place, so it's -1.0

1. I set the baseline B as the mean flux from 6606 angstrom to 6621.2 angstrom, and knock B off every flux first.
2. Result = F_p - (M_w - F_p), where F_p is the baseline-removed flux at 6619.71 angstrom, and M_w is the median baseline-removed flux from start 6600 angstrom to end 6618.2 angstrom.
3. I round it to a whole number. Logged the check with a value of -8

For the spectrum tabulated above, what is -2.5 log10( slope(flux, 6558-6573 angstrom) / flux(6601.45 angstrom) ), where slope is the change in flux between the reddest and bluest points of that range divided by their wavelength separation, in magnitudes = 8.6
